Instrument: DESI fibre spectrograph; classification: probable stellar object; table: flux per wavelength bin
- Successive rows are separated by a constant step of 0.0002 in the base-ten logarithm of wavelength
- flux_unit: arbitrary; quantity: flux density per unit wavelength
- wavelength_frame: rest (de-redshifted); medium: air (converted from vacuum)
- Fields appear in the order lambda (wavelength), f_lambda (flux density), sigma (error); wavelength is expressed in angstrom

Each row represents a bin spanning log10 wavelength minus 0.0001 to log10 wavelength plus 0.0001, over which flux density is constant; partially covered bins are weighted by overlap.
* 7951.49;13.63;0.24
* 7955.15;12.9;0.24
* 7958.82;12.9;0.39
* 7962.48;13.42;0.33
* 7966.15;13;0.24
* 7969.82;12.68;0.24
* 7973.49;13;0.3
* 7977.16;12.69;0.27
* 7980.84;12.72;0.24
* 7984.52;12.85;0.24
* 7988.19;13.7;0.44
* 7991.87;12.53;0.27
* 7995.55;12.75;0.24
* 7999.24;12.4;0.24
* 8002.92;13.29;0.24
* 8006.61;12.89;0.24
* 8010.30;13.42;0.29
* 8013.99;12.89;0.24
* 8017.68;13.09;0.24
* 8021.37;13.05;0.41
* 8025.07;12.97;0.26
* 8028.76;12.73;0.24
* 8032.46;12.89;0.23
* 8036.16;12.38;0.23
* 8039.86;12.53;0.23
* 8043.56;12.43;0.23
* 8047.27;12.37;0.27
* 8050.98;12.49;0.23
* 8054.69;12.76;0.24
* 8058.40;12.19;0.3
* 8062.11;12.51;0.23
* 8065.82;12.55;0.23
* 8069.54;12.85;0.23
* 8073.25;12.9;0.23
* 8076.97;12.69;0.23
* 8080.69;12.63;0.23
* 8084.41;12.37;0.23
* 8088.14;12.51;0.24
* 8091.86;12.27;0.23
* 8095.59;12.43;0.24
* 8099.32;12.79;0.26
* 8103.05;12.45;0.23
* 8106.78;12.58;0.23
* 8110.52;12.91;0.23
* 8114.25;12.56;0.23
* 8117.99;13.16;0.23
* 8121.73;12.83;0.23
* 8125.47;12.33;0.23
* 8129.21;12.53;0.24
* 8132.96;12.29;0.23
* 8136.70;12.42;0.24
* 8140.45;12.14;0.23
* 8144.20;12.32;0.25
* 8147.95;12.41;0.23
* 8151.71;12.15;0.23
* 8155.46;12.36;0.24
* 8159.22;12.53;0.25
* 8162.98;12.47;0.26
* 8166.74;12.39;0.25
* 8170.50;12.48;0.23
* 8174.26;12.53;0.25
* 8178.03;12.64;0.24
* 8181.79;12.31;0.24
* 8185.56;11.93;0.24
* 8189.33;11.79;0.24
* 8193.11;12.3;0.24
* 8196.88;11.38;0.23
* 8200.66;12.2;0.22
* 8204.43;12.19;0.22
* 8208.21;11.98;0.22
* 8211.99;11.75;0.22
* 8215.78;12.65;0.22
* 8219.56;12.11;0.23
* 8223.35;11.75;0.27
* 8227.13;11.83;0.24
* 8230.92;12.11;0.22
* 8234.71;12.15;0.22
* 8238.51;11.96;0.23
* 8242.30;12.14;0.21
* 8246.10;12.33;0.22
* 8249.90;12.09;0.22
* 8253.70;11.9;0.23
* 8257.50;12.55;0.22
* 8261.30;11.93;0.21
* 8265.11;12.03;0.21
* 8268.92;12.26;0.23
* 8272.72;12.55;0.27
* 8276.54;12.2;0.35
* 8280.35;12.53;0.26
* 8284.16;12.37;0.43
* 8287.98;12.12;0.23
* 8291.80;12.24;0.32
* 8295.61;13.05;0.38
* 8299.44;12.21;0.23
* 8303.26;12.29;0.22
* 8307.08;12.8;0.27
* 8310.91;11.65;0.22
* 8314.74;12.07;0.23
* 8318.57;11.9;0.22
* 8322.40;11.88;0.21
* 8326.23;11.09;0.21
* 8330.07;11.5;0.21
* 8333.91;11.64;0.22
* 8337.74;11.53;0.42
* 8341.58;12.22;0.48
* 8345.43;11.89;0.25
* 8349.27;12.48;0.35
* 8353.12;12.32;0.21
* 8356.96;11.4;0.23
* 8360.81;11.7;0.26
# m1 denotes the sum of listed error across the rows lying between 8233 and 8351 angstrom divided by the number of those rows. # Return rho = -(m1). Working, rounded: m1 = 0.264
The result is -0.264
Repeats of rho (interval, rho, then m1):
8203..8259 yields -0.226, 0.226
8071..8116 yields -0.234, 0.234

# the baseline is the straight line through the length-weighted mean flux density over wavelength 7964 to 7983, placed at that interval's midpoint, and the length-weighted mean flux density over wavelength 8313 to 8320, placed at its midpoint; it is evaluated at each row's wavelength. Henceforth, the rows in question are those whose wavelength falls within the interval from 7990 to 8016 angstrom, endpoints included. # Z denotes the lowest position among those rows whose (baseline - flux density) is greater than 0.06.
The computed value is 7991.87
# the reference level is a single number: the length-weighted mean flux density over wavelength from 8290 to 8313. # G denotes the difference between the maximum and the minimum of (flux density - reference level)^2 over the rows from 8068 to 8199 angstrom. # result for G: 1.0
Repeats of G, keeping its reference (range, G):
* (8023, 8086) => 0.4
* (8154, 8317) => 1.0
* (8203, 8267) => 0.4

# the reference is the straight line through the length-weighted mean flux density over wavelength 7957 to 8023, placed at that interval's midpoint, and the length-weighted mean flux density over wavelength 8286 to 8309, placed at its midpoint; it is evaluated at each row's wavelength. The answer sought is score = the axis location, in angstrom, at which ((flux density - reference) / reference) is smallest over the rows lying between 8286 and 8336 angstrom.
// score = 8326.23 angstrom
